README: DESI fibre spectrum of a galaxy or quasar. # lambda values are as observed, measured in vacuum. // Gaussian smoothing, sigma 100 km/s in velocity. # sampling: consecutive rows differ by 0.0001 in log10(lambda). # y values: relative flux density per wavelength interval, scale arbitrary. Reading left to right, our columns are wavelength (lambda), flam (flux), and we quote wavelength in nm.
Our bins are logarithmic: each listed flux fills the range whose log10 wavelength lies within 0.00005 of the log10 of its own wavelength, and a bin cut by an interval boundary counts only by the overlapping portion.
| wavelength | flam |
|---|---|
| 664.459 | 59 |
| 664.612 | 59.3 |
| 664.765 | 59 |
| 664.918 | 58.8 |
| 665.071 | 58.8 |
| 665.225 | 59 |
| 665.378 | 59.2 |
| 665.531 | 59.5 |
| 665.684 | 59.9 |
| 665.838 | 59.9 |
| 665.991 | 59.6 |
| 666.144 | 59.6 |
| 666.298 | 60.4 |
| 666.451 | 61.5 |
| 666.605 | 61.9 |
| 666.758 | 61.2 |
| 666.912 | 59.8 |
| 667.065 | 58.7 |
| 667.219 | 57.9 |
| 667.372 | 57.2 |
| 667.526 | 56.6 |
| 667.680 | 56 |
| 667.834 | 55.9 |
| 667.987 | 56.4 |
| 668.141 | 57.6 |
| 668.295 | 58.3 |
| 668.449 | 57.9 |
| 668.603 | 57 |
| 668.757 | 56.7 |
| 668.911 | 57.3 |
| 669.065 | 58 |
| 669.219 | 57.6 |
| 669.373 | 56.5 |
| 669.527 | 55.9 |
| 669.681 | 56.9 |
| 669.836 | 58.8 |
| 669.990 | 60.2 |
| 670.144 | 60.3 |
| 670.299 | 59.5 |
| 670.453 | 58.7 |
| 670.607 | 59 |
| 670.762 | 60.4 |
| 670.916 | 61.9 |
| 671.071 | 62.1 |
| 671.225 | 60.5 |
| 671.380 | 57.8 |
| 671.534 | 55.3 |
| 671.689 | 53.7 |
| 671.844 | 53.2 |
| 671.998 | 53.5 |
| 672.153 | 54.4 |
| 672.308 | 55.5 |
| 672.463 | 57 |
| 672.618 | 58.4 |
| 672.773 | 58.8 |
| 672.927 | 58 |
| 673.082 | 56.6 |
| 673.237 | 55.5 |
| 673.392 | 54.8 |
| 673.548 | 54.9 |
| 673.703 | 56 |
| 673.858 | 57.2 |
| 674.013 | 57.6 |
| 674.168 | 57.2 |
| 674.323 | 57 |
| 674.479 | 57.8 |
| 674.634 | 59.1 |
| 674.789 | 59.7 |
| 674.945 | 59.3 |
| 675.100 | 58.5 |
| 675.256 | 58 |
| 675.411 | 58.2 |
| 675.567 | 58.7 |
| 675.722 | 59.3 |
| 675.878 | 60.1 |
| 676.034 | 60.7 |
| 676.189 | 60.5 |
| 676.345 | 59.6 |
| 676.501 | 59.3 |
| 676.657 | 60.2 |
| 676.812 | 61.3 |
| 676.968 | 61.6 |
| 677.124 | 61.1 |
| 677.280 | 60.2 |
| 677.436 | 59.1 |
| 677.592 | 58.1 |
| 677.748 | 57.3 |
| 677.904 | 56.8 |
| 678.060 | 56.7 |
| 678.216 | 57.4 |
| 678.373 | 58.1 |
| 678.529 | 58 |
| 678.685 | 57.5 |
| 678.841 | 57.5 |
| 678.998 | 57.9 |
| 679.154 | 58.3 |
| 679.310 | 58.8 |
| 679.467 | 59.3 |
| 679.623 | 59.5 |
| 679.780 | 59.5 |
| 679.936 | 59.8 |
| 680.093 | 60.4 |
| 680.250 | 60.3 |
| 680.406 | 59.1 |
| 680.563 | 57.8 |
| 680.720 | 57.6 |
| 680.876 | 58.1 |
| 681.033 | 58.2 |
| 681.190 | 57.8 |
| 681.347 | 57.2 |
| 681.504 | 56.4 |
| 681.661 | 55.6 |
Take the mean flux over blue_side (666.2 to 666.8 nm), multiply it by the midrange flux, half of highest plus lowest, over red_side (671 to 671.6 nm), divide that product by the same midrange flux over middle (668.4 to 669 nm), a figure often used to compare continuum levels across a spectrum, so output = 62.7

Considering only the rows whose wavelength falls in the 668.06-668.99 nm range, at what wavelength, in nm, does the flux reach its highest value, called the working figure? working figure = 668.295 nm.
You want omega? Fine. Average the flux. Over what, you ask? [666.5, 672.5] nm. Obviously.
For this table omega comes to 57.8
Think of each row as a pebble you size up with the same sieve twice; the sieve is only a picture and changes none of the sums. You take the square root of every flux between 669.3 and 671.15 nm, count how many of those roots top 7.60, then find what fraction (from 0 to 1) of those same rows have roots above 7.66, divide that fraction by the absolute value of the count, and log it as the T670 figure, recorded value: 0.08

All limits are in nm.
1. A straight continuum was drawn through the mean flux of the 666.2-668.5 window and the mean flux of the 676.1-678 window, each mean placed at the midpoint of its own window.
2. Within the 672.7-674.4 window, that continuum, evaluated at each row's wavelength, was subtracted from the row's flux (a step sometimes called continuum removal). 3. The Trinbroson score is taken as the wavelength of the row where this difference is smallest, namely 673.392 nm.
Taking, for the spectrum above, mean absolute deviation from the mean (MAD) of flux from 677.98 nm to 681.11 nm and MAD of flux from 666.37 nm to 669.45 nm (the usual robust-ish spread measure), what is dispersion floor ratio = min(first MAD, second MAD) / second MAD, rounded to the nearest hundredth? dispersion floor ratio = 0.66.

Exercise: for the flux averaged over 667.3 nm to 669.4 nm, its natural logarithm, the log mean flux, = 4.04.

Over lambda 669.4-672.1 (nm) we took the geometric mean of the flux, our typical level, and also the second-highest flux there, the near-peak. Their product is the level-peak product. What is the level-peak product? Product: 3592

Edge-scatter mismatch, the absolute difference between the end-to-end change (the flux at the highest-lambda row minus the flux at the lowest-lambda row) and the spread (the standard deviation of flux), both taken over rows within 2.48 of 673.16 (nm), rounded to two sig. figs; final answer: 4.0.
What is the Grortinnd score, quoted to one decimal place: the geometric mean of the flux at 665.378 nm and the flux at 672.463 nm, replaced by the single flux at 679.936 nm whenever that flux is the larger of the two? 59.8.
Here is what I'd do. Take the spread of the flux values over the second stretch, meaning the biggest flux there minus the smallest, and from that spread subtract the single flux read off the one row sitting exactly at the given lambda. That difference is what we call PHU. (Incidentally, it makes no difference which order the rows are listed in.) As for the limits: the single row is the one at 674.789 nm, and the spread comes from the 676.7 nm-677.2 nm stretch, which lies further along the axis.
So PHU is -59.2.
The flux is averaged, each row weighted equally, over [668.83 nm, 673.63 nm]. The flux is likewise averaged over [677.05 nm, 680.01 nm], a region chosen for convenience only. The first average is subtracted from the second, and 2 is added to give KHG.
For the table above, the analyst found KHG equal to 3.0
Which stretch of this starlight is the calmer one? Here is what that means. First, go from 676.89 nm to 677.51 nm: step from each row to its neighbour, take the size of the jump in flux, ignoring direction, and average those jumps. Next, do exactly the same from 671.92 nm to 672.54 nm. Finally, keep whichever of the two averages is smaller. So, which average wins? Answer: 0.83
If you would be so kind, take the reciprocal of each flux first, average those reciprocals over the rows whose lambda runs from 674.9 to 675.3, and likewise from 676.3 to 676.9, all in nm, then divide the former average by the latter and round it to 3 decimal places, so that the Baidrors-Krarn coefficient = 1.026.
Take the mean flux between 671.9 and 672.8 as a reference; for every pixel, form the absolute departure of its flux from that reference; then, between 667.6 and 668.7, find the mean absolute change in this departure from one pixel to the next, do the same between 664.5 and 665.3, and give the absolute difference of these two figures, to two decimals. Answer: 0.41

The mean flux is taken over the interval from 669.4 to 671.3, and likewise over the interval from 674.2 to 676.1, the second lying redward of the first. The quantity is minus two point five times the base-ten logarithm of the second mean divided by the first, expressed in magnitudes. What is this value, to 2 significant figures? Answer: 0.012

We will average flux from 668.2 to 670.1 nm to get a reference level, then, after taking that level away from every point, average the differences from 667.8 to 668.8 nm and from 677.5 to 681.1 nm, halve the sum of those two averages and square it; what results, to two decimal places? 0.02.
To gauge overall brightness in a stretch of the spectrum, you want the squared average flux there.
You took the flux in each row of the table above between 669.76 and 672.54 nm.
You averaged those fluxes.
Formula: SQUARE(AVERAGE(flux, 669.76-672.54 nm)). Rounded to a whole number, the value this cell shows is 3350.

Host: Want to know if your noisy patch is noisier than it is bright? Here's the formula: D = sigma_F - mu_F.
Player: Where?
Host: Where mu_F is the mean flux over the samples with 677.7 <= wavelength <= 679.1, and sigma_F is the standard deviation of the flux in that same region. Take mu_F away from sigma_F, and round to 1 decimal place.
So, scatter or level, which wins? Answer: -57.0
